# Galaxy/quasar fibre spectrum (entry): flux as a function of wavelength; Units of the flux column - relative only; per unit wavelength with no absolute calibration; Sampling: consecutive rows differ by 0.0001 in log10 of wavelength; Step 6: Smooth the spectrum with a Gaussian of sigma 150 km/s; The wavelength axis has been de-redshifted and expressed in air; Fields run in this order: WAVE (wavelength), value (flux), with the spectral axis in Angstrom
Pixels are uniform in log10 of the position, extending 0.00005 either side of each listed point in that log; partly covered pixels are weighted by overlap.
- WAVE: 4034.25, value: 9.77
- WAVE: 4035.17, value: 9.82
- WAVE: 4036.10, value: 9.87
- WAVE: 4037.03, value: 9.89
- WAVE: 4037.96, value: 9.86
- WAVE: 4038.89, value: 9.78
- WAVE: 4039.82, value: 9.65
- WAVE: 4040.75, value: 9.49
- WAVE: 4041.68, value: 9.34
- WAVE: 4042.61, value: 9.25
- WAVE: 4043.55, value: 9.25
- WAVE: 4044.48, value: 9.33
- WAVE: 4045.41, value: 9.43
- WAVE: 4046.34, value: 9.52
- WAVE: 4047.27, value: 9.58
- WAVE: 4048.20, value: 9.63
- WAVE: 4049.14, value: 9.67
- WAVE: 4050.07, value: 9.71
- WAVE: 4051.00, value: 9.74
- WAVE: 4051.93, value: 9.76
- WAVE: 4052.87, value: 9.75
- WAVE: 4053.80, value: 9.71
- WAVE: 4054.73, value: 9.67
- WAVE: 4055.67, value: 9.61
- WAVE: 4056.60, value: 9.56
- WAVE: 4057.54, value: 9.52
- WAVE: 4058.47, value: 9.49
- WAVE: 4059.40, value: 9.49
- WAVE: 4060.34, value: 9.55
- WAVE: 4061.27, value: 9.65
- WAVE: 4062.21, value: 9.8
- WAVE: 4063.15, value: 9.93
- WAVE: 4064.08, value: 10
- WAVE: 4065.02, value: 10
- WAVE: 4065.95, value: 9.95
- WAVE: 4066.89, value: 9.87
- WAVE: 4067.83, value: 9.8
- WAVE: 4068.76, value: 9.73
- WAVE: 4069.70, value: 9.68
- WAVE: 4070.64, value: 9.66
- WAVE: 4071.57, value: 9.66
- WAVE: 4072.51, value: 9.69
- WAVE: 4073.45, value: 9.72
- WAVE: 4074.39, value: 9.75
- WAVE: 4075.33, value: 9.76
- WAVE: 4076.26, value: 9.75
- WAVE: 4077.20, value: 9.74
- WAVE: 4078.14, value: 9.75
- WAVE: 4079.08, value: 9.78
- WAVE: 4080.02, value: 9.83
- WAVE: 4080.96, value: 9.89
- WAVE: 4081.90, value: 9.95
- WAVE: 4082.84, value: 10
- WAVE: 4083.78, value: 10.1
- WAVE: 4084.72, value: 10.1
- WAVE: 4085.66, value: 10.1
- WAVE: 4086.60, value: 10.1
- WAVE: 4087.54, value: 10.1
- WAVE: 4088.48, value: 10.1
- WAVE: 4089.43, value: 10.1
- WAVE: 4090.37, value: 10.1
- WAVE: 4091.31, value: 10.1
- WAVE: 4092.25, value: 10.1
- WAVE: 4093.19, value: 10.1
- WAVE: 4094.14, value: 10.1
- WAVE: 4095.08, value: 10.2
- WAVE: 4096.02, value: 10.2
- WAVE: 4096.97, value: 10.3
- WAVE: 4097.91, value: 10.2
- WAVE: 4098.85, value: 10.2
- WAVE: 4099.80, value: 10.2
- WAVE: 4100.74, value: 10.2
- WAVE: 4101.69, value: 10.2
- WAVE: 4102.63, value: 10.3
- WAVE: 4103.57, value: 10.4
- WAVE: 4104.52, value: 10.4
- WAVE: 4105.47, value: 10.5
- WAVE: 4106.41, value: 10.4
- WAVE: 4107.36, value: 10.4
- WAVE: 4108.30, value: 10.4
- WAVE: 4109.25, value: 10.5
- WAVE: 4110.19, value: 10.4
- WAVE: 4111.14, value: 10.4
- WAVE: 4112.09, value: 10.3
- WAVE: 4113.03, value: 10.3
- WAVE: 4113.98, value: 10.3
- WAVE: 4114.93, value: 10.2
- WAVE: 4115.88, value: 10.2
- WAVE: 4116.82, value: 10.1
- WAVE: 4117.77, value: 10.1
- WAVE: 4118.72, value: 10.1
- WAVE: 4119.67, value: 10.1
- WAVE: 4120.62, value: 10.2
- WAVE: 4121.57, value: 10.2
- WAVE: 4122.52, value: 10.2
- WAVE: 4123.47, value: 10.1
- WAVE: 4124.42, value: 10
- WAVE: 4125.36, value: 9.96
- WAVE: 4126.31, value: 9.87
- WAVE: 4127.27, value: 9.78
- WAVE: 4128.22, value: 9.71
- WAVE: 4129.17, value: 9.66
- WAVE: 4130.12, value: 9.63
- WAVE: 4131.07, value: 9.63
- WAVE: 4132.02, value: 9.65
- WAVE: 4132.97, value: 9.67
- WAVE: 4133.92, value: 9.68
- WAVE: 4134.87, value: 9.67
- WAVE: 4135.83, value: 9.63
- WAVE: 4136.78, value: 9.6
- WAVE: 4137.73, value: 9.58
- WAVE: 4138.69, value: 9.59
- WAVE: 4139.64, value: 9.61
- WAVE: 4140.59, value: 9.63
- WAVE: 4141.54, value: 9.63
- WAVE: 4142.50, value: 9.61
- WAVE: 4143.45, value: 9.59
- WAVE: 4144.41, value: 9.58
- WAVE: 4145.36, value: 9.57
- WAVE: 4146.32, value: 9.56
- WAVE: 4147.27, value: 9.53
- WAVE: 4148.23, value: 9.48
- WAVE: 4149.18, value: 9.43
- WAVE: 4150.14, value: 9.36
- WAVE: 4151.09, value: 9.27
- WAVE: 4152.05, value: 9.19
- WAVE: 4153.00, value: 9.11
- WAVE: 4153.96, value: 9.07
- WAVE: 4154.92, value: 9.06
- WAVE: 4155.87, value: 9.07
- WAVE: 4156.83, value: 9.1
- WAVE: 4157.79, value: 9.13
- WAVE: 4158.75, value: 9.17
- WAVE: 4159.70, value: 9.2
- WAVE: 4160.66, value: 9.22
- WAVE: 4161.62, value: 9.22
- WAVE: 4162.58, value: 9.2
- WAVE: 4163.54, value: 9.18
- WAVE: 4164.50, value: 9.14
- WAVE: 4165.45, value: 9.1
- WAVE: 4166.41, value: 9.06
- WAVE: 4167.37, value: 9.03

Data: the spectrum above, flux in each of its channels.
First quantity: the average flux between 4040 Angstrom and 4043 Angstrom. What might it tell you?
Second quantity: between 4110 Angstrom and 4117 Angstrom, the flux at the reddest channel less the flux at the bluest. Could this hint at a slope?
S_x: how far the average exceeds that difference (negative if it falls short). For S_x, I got 9.7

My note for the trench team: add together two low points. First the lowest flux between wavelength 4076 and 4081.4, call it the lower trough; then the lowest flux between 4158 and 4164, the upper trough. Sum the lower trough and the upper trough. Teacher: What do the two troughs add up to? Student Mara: 18.91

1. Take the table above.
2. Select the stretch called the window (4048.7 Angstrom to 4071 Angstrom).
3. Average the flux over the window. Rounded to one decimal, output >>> 9.7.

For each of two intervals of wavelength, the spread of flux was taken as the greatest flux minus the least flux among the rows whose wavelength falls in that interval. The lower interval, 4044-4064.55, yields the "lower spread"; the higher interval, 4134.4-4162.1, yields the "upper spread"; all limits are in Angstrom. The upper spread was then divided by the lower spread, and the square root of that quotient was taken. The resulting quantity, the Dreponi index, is 1.0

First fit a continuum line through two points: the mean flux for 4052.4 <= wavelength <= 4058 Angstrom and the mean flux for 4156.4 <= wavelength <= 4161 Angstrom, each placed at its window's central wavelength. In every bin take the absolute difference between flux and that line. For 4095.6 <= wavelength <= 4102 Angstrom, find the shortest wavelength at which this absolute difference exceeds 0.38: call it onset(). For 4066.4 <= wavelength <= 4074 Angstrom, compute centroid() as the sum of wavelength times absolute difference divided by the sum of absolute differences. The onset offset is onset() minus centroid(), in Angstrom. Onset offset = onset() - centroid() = 26.4 Angstrom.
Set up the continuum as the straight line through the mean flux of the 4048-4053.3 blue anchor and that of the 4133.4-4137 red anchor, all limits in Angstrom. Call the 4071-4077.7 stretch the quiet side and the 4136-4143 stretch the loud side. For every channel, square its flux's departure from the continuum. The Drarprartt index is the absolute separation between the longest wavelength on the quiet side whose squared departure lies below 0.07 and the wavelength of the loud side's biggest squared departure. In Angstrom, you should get 60.5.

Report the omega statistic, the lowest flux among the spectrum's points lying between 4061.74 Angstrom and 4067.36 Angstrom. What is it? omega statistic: 9.8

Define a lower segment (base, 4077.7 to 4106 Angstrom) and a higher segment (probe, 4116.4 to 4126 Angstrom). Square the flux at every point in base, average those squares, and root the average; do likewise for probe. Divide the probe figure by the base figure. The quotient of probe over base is 1.00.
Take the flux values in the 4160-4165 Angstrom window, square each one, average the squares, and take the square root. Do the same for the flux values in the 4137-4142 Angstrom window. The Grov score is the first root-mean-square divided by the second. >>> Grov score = 0.96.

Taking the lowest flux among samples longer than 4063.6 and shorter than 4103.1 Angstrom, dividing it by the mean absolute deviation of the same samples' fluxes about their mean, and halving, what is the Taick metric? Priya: 28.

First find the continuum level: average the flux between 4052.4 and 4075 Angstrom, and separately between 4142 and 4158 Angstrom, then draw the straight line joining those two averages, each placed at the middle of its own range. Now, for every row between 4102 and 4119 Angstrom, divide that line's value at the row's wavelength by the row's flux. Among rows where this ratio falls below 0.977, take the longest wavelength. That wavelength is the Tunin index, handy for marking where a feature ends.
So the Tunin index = 4118.72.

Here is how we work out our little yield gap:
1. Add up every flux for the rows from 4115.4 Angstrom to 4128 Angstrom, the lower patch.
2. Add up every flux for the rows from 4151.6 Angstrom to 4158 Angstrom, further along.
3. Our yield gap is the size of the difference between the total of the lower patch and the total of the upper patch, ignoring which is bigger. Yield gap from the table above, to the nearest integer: 67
